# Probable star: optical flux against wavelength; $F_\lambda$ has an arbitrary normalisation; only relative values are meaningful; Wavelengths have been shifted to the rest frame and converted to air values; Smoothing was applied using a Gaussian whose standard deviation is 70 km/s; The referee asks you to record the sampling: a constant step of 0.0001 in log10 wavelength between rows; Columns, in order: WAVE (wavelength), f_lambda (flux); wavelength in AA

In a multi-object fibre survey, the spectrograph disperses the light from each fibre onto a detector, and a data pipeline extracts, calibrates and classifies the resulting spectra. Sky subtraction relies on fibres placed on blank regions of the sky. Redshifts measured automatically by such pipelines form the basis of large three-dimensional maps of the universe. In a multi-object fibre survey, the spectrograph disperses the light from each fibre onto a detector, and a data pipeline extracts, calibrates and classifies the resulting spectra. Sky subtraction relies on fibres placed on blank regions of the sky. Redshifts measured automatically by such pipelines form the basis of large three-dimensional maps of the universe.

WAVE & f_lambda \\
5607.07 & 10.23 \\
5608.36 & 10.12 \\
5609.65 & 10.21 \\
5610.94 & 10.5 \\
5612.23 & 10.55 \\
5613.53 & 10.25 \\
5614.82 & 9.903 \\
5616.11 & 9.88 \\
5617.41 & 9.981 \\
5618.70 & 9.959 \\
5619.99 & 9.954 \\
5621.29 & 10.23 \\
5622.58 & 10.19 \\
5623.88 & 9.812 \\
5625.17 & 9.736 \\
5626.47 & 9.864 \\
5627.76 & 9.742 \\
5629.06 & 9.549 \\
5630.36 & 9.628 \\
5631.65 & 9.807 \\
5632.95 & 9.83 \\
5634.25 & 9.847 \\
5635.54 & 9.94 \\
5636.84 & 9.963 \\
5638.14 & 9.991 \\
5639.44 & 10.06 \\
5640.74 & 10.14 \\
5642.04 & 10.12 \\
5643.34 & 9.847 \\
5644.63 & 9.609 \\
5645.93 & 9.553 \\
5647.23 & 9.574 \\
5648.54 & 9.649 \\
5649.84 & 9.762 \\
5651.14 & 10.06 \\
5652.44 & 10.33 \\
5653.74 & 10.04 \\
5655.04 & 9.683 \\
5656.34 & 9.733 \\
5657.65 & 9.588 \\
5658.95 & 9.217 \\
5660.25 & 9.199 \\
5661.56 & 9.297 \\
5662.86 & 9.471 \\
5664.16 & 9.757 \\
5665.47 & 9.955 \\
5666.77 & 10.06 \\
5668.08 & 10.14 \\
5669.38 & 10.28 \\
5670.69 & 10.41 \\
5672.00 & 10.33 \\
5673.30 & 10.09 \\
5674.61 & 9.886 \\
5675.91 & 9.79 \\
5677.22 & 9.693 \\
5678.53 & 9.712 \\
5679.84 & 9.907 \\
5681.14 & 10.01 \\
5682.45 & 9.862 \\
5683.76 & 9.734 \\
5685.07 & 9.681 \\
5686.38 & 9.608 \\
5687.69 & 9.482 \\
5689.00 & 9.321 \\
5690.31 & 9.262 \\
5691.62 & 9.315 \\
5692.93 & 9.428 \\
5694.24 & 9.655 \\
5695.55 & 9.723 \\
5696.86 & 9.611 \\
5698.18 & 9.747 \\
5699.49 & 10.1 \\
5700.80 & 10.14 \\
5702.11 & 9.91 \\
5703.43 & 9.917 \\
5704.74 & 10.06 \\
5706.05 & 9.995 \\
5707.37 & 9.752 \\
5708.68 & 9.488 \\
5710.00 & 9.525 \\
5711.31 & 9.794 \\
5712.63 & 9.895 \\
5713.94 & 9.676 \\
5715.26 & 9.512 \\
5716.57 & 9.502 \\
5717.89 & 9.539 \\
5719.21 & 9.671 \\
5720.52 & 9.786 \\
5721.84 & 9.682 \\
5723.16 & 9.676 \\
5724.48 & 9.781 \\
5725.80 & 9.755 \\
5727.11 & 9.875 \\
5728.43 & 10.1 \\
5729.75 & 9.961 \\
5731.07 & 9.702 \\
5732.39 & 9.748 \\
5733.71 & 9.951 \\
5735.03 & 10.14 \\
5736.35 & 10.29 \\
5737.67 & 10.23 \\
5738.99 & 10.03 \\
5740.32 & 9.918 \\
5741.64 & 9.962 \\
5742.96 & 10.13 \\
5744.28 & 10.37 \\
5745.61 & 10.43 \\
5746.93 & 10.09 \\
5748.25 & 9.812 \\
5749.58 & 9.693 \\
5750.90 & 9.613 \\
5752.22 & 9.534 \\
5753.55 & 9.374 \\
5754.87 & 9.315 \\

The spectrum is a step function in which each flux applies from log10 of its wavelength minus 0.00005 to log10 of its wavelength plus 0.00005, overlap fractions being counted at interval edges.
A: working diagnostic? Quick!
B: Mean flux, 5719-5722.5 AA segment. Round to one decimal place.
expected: 9.7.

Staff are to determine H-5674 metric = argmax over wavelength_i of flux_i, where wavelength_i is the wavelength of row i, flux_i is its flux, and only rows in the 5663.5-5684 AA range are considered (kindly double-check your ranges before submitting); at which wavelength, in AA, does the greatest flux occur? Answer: 5670.69 AA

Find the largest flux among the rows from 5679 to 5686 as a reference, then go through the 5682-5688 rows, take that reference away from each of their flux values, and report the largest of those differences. -0.1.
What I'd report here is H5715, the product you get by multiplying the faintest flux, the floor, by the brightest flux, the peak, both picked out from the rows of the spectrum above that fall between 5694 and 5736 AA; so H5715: 96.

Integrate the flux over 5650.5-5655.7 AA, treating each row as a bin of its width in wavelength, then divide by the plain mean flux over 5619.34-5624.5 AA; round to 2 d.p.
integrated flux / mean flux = 5.20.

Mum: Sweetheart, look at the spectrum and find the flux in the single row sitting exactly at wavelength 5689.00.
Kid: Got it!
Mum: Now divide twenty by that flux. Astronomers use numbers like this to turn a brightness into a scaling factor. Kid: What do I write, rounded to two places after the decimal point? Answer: 2.15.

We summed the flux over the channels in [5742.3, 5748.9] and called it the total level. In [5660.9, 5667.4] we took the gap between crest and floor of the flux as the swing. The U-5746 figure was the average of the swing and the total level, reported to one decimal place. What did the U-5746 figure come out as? 25.8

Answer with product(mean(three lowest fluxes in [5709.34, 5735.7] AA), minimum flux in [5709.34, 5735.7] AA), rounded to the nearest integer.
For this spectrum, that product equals 90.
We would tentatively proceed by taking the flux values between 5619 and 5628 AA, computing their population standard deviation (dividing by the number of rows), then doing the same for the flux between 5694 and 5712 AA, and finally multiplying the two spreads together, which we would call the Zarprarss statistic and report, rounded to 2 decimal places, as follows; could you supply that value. 0.04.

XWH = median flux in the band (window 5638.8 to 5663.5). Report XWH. 9.68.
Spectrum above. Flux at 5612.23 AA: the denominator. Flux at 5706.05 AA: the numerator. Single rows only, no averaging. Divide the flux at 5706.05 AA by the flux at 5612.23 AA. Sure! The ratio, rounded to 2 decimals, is 0.95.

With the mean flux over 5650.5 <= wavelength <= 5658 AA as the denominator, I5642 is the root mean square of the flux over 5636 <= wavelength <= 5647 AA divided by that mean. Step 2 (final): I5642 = 1.00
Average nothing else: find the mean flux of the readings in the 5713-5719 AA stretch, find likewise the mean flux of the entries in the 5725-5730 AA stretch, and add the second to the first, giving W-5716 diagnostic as 19.5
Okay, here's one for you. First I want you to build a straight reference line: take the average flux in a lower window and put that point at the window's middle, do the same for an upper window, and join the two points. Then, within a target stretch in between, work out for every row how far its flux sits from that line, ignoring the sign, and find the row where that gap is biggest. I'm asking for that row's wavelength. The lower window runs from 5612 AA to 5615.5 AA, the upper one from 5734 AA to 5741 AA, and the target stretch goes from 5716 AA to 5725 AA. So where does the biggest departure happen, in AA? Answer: 5716.57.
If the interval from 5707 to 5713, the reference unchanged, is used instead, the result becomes 5708.68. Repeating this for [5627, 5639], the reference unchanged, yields 5629.06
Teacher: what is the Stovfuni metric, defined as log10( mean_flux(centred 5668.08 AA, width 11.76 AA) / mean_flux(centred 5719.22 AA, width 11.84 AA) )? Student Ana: 0.018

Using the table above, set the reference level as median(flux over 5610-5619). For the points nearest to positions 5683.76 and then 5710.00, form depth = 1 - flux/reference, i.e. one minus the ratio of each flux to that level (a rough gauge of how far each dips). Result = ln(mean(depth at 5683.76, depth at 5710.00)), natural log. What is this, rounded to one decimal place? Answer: -3.3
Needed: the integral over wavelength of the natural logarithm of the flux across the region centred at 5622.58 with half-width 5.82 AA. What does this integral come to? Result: 27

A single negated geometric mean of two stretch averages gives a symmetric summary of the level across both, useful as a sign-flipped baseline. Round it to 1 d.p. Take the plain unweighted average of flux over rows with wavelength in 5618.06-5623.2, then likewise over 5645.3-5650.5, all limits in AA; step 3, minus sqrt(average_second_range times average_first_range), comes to -9.9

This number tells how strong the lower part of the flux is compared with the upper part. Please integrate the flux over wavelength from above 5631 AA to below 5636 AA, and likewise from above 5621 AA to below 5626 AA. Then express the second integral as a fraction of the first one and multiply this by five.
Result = 5.1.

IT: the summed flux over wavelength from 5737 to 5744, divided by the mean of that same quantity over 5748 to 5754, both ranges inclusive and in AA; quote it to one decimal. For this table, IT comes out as 5.2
